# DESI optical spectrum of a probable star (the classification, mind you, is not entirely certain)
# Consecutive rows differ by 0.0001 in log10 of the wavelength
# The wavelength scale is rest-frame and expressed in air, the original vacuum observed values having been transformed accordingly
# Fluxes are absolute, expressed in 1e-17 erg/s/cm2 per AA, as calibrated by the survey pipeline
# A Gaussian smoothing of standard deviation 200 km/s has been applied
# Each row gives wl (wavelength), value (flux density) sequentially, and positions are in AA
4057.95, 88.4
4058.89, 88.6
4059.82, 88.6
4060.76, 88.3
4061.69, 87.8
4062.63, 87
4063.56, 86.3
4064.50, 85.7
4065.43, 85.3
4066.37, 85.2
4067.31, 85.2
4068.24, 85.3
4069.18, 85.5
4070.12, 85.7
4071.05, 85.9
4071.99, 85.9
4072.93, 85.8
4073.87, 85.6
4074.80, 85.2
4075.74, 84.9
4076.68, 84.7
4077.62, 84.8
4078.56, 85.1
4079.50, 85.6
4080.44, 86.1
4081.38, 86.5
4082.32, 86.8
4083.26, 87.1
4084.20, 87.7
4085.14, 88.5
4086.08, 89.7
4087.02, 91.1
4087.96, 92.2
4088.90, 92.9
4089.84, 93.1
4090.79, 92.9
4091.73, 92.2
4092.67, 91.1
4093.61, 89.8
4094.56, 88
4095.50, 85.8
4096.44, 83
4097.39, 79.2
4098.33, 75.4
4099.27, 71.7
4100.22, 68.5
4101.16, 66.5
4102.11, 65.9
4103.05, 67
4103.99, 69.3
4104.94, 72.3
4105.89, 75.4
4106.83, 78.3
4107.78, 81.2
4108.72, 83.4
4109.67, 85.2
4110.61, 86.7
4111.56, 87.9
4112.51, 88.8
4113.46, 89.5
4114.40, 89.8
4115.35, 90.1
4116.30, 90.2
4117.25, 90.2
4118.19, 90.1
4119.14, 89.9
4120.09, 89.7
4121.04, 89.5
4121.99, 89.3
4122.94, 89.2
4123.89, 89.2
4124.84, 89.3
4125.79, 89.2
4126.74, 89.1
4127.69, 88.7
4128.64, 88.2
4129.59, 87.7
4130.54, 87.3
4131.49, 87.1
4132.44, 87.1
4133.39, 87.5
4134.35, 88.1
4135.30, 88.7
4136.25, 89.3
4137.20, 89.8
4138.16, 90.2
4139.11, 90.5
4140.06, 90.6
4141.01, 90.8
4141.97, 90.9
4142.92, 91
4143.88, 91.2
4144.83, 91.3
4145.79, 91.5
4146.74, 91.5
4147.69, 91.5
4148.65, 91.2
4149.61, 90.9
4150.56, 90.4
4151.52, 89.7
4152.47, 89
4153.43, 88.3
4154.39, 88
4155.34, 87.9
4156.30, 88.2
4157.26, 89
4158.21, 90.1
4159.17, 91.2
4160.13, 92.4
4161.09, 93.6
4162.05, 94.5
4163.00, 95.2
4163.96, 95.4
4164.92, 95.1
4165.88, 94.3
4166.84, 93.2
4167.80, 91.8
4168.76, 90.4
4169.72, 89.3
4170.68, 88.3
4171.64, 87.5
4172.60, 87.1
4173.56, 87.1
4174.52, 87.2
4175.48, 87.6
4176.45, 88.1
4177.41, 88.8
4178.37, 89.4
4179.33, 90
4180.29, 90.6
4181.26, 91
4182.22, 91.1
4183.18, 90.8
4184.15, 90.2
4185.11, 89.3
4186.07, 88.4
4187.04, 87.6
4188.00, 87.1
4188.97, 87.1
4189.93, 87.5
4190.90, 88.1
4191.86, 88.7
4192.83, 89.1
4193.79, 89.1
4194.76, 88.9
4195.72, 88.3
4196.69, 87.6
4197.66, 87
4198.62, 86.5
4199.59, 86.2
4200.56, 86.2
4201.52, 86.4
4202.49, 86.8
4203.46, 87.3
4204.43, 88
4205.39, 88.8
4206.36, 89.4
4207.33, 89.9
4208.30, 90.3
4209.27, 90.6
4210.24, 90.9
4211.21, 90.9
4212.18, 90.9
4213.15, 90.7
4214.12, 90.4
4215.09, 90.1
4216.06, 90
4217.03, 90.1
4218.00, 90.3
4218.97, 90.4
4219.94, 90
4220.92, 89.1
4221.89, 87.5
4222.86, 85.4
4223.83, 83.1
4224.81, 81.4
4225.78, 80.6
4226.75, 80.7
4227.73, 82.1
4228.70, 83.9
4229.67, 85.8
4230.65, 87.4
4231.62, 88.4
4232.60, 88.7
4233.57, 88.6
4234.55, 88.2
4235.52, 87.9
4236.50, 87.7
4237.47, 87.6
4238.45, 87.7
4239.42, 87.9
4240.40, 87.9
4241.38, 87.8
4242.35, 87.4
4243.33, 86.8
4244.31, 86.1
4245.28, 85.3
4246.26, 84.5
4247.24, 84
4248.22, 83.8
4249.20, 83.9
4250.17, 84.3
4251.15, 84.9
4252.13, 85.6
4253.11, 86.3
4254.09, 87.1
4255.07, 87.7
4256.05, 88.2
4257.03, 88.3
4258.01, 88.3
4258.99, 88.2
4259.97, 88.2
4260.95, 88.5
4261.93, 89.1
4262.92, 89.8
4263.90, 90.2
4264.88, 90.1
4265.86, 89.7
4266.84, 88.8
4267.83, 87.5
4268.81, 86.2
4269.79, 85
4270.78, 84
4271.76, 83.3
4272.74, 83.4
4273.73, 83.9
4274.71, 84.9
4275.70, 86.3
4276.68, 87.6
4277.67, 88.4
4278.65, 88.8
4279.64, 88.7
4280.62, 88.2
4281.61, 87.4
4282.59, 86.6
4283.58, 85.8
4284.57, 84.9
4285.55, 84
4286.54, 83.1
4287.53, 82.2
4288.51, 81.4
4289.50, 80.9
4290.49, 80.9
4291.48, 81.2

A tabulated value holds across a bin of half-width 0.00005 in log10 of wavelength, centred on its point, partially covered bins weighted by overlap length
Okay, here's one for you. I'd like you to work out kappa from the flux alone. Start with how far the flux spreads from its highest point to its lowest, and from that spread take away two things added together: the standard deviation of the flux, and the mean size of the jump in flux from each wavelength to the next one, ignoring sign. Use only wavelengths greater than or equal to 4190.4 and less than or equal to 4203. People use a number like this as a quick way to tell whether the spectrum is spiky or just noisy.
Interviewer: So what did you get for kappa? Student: 1.4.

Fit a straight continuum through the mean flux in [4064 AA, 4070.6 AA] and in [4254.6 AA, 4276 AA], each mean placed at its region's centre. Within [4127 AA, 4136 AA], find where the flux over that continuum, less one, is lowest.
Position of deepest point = 4132.44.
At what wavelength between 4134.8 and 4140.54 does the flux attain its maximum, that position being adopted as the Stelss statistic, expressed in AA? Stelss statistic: 4140.06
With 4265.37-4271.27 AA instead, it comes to 4265.86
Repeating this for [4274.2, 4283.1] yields 4278.65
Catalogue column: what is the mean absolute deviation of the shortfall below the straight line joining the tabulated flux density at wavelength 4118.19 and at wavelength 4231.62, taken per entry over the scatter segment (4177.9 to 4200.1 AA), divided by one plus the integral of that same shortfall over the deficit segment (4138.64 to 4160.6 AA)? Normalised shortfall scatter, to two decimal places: -0.08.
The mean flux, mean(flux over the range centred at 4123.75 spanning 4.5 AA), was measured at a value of 89.2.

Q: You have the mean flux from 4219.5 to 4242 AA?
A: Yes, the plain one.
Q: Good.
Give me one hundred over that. 1.16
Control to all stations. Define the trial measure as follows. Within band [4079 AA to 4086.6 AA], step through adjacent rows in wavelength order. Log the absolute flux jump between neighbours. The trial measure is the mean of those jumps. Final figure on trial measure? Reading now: 0.59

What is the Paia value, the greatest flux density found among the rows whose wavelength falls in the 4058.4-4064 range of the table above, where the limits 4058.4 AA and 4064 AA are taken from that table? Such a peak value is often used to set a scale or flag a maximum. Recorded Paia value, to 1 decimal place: 88.6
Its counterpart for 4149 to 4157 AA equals 90.9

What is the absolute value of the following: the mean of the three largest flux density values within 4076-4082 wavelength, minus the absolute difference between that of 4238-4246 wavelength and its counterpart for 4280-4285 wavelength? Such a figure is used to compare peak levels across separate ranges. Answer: 85.6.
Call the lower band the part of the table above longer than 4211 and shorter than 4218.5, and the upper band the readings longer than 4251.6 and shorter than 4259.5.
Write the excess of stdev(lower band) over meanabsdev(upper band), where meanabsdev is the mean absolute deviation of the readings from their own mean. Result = -0.5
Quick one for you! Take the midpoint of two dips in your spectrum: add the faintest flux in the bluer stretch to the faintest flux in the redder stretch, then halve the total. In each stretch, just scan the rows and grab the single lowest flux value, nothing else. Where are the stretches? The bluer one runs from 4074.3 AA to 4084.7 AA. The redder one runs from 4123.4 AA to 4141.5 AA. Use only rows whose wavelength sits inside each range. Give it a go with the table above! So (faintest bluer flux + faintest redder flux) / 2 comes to 85.9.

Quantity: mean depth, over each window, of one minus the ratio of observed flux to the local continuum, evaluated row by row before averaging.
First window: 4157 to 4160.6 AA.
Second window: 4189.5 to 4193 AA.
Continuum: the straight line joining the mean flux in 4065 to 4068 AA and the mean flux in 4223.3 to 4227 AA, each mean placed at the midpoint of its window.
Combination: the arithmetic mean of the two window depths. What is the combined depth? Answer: -0.08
